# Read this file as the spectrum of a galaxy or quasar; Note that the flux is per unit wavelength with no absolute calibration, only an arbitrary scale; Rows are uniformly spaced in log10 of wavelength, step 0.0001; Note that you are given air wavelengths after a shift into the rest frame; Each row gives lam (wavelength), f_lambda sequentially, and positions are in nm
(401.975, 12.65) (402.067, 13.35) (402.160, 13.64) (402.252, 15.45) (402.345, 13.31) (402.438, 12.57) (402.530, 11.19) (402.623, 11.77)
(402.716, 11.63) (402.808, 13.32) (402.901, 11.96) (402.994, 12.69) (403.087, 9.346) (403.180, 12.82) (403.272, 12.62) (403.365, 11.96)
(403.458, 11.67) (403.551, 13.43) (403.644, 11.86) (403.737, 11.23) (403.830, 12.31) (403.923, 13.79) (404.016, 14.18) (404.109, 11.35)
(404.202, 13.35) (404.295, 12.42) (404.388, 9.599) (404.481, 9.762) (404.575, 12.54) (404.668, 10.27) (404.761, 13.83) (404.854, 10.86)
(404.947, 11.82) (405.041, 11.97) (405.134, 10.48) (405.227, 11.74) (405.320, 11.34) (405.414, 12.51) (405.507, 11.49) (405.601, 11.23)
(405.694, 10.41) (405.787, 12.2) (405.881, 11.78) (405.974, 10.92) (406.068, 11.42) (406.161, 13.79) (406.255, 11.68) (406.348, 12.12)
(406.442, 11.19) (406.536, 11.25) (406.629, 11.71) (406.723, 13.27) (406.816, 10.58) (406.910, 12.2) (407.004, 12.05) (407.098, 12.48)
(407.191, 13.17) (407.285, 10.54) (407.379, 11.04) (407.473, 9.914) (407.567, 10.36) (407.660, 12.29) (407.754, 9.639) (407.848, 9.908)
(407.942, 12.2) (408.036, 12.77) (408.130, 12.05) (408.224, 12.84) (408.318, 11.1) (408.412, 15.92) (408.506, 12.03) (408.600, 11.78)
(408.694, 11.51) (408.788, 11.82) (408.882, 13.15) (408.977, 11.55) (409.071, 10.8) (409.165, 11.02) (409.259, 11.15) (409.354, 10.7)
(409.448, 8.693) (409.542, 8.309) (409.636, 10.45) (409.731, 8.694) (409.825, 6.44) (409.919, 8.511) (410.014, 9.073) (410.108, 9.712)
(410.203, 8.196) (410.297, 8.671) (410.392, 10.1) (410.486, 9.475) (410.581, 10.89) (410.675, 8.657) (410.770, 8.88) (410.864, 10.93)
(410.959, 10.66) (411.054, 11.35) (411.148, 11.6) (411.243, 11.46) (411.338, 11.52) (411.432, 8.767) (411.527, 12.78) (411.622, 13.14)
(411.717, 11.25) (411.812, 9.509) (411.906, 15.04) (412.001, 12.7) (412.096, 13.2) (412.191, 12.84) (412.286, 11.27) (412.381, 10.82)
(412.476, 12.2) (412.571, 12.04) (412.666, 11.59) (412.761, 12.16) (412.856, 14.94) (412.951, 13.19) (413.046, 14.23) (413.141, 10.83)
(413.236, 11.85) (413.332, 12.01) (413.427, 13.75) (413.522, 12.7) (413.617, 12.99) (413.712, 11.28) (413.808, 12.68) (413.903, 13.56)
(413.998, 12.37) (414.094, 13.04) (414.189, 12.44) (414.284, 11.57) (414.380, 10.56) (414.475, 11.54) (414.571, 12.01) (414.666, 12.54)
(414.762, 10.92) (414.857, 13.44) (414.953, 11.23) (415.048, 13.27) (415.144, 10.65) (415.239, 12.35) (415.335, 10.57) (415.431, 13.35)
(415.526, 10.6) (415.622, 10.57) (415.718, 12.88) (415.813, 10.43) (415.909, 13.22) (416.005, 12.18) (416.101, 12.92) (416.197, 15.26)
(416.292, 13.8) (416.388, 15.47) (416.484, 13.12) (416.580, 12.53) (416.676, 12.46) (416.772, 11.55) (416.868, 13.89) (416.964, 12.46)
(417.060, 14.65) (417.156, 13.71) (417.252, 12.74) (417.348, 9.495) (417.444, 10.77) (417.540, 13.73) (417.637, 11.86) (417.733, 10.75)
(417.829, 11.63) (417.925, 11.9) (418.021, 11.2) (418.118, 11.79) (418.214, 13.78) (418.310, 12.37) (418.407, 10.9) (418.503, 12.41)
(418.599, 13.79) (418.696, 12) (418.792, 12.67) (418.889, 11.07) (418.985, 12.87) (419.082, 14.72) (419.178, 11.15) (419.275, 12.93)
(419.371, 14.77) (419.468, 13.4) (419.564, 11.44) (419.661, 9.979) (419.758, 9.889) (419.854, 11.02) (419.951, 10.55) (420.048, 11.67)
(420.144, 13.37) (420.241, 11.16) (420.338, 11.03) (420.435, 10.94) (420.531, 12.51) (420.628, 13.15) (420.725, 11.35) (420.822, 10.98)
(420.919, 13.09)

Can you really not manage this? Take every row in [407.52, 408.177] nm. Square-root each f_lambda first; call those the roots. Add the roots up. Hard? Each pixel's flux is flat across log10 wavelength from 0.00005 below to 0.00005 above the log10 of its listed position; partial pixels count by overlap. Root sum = 23.5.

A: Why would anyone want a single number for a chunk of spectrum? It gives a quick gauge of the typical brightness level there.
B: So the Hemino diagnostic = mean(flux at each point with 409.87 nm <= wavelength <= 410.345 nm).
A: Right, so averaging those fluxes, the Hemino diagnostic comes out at 8.8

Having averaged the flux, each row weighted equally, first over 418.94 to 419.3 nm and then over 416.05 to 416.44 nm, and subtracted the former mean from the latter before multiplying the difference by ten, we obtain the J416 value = 14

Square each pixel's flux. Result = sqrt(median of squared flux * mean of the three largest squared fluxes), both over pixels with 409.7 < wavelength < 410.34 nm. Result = 80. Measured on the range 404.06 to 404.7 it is 145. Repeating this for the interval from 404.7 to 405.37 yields 148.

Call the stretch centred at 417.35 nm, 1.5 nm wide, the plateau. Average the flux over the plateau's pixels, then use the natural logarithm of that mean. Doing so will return 2.50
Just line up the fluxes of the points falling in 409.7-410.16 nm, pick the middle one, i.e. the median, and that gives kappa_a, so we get 8.7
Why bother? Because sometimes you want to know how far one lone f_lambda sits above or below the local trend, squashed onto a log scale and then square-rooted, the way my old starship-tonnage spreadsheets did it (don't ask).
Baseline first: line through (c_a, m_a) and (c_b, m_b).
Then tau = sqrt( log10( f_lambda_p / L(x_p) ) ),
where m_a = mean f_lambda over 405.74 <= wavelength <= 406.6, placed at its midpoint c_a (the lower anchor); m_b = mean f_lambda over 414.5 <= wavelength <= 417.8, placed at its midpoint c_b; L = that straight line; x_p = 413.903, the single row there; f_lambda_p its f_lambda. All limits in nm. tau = 0.21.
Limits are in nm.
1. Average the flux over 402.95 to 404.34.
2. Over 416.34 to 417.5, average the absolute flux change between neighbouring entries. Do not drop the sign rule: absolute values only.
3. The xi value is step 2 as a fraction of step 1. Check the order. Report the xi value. 0.120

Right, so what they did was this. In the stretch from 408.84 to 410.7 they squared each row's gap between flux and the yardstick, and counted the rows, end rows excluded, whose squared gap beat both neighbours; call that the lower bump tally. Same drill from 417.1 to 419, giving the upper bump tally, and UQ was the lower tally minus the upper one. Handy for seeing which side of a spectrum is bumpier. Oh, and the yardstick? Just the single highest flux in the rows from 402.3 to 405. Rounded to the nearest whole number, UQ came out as -1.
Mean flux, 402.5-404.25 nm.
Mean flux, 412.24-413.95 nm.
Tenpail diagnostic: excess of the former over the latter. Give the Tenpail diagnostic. -0.21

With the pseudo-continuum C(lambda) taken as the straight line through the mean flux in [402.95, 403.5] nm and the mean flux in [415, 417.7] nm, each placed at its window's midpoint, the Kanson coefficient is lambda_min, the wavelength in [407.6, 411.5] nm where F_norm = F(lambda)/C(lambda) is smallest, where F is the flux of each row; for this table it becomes 409.825 nm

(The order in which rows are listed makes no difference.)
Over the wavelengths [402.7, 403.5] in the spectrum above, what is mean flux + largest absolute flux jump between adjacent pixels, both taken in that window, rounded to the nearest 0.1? 15.5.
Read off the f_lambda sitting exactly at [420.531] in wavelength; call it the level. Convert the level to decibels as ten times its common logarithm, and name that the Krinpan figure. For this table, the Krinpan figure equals 11.0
